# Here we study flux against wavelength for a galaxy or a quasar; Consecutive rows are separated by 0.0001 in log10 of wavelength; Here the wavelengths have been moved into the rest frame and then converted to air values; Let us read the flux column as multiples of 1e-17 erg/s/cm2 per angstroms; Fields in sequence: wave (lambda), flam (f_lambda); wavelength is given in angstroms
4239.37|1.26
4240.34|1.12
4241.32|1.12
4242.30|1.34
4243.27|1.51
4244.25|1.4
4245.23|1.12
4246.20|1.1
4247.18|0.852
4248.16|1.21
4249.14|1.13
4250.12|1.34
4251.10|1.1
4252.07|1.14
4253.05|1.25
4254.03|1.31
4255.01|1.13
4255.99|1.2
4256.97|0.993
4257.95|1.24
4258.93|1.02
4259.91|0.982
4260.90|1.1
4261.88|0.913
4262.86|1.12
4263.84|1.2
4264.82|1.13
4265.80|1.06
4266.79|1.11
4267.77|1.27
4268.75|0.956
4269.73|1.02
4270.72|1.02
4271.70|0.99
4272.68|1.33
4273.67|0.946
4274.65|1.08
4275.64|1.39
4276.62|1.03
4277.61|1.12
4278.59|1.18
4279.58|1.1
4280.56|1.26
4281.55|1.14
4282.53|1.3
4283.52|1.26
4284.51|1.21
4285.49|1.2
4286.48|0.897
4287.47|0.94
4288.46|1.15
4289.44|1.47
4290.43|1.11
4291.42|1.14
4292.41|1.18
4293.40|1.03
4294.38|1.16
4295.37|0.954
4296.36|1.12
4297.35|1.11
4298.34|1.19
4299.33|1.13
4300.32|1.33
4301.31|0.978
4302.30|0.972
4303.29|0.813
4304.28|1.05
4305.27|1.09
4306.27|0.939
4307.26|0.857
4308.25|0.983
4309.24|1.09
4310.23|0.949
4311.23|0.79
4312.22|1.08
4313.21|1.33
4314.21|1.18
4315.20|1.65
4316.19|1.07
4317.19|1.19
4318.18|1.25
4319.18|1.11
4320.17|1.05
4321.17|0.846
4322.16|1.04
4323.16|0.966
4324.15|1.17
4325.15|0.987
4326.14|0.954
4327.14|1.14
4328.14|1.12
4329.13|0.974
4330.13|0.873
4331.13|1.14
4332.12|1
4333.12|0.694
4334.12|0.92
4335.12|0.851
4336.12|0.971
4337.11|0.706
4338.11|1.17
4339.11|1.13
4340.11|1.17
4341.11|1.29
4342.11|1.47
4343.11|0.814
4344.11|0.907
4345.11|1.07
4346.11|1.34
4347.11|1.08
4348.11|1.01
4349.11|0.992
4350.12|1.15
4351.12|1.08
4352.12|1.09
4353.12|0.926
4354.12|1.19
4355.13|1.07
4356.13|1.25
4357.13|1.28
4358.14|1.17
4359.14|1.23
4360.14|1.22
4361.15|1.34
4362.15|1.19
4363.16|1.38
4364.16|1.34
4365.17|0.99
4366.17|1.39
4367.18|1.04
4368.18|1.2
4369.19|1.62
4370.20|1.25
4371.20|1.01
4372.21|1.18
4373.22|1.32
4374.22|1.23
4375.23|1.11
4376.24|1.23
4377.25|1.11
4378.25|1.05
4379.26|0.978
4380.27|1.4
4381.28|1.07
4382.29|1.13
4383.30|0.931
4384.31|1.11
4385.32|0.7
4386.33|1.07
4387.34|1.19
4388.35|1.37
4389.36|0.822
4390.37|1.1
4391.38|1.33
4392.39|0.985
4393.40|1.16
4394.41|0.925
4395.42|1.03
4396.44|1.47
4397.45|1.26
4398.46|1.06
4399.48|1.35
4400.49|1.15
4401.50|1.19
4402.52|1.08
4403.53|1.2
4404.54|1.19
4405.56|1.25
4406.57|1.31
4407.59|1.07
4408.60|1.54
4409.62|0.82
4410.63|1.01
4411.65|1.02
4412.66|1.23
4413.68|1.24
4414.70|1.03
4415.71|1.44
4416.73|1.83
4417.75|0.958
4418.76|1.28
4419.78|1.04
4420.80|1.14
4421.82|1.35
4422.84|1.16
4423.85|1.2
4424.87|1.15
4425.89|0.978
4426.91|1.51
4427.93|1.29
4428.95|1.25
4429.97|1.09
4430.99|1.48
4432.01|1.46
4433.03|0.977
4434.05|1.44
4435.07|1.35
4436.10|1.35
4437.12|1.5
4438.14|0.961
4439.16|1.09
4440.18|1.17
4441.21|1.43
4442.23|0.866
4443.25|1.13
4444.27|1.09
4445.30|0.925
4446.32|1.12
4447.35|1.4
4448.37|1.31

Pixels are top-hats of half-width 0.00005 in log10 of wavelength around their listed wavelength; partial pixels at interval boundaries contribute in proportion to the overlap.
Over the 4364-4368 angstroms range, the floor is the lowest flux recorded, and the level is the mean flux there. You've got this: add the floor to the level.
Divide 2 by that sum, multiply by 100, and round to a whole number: 92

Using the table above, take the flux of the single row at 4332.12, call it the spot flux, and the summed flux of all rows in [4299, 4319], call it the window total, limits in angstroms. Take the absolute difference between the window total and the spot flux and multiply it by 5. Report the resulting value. 104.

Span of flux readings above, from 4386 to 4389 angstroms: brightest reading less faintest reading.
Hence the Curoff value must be 0.30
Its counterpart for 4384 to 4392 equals 0.67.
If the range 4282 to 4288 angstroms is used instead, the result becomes 0.40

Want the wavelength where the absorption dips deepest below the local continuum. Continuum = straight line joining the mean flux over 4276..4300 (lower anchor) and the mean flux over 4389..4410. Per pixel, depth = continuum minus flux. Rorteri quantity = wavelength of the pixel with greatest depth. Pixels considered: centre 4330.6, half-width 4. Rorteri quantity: 4333.12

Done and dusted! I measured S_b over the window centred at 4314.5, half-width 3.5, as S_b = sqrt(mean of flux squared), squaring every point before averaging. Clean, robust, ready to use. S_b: 1.21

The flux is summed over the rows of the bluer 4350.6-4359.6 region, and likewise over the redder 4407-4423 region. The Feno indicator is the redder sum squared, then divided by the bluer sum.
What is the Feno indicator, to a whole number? 36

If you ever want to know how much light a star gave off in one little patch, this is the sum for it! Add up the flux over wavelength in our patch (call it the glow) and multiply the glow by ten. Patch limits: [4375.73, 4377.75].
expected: 23.6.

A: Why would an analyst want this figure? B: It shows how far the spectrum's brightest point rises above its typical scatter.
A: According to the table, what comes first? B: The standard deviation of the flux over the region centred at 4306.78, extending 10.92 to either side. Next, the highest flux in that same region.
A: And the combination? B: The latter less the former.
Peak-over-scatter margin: 1.46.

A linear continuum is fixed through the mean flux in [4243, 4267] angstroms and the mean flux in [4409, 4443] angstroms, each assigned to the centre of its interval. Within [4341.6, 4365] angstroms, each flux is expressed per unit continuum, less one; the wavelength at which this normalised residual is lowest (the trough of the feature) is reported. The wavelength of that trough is 4343.11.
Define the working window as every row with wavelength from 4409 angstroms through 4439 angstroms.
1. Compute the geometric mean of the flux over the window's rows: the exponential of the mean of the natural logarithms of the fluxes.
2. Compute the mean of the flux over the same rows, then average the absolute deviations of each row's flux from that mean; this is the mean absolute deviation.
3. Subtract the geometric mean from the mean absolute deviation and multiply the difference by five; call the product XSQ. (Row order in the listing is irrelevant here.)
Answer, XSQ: -5.13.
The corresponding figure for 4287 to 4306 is -4.94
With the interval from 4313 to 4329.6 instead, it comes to -4.90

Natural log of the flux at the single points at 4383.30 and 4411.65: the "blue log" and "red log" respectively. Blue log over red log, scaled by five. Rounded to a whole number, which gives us -18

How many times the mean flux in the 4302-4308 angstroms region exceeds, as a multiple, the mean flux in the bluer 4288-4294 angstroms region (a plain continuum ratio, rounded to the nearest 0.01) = 0.81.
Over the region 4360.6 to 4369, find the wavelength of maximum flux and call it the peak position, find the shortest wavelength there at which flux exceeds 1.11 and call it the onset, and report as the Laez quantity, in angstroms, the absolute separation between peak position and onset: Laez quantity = 5.0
